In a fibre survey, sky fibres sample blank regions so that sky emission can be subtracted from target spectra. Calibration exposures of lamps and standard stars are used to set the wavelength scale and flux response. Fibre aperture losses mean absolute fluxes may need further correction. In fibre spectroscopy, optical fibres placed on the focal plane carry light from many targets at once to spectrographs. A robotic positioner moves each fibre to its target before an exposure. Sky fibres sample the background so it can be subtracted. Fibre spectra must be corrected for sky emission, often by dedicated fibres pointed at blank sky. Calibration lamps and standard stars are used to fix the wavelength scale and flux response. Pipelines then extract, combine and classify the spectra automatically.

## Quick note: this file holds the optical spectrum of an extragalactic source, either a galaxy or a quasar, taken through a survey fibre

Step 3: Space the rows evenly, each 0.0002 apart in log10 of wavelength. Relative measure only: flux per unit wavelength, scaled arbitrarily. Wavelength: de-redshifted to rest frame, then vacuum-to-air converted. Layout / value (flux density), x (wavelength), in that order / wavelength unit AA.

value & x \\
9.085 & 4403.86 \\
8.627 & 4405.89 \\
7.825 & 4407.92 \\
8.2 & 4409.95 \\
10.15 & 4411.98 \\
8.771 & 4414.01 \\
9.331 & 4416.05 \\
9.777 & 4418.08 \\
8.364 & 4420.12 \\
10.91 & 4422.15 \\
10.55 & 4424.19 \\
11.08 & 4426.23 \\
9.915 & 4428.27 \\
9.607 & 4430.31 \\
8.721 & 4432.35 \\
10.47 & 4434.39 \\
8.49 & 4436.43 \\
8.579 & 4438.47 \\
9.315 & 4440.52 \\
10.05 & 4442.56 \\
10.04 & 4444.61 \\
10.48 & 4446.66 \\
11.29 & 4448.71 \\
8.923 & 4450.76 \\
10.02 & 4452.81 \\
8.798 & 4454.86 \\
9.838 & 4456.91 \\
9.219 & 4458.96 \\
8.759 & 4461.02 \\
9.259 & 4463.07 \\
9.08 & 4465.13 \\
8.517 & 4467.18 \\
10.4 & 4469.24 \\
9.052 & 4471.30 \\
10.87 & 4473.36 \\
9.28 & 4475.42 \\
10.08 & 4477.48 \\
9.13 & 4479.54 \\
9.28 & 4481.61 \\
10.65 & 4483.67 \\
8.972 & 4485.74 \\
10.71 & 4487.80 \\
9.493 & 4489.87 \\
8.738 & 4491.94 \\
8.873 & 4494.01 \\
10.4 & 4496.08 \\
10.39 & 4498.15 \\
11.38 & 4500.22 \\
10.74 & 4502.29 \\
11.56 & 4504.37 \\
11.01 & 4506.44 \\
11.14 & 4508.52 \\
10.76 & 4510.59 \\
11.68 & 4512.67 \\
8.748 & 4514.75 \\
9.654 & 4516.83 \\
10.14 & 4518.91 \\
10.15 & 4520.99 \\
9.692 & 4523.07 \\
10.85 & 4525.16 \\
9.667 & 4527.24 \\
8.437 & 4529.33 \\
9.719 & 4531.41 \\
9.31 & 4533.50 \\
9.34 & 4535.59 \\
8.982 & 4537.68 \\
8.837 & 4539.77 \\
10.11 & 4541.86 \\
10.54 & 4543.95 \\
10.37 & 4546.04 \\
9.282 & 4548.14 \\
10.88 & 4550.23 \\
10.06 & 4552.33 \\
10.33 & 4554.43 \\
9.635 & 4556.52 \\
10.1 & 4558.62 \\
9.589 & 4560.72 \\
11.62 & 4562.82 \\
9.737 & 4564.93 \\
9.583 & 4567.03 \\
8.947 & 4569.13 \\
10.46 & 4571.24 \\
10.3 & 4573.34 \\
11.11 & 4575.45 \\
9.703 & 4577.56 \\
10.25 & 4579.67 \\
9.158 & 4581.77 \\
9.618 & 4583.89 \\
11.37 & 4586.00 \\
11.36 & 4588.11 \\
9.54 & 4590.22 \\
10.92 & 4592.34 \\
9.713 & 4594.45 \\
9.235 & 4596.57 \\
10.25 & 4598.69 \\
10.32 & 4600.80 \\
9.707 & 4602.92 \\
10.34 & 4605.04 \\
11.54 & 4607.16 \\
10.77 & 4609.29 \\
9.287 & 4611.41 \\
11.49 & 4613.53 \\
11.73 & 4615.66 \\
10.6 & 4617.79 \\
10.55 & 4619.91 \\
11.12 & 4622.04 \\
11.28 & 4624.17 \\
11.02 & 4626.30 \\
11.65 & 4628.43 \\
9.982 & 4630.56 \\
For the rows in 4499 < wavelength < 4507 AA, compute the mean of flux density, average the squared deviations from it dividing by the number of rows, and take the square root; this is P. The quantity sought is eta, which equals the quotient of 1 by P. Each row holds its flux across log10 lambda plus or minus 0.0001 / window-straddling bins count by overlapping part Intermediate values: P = 0.3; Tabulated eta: 3.14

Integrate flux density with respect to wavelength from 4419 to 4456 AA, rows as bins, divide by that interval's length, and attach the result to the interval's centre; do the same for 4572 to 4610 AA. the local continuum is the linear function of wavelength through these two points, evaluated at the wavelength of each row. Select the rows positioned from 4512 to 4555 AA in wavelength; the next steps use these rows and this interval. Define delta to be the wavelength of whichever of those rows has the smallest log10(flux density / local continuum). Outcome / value 4529.33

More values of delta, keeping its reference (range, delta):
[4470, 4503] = 4491.94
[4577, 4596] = 4581.77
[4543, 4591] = 4569.13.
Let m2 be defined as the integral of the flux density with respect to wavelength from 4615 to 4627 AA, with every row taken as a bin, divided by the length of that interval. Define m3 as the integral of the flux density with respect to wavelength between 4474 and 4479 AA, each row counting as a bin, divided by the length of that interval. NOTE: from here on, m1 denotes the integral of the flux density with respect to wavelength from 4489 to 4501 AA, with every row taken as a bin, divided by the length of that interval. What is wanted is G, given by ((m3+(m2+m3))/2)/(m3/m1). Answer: 15.4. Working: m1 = 9.9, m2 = 11.0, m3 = 9.7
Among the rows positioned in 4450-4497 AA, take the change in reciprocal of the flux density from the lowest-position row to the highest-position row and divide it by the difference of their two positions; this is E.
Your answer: -0.0004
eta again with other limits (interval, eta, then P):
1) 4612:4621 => 1.91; 0.5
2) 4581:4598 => 1.14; 0.9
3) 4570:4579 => 2.00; 0.5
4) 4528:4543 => 1.93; 0.5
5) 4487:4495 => 1.28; 0.8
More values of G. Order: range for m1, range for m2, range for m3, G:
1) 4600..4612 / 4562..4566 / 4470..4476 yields 16.0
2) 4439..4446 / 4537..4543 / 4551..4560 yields 14.3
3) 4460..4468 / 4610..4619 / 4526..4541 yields 14.1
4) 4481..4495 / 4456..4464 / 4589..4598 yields 14.0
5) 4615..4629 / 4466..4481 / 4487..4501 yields 16.5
